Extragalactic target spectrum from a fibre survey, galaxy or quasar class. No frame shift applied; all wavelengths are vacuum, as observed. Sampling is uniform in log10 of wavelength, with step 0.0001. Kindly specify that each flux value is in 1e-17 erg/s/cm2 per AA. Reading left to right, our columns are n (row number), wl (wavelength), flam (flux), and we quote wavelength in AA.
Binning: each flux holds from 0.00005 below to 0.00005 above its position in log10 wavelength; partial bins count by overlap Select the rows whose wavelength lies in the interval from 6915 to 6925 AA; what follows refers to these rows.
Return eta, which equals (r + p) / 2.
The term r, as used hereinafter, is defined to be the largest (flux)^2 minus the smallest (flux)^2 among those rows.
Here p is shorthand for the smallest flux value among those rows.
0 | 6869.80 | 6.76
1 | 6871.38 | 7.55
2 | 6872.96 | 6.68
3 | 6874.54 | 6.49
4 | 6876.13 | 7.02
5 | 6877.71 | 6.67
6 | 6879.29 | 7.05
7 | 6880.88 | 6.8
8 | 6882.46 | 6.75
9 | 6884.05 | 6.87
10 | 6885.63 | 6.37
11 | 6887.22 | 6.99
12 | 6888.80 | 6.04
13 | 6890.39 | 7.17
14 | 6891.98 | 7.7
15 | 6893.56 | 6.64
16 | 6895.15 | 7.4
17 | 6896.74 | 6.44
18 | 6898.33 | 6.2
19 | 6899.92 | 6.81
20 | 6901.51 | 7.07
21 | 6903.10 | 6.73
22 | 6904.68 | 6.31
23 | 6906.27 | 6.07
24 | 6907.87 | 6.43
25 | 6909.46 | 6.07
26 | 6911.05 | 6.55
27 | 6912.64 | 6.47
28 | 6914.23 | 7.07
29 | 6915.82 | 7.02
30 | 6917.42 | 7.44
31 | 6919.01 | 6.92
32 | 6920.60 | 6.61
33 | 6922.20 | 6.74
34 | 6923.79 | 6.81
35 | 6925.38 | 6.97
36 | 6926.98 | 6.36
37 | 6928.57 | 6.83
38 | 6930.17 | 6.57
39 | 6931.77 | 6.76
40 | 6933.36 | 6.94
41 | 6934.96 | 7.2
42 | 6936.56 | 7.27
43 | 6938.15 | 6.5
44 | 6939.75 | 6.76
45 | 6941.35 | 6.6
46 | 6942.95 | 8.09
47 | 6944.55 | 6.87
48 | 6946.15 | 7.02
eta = 9.1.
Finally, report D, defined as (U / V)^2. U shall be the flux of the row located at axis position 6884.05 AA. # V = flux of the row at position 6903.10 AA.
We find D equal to 1.04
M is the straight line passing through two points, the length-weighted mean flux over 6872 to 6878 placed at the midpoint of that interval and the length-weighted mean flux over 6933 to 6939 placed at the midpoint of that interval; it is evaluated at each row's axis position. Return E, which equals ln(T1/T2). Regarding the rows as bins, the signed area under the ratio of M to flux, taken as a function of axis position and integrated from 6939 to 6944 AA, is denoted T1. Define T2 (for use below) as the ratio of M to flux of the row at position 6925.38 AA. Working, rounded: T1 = 4.94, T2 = 1.00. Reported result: 1.60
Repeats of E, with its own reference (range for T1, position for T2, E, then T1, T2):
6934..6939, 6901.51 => 1.64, 5.01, 0.97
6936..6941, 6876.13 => 1.68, 5.15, 0.96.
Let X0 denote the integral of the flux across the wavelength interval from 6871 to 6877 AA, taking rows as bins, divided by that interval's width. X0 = 6.89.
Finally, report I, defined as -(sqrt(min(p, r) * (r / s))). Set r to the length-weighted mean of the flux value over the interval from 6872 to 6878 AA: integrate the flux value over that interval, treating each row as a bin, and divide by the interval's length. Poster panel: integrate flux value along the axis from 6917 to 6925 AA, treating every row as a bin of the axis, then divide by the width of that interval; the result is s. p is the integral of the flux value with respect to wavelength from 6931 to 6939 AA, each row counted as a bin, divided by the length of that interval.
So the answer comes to -2.57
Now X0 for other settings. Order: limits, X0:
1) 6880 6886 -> 6.72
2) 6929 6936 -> 6.87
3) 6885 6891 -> 6.63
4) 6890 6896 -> 7.22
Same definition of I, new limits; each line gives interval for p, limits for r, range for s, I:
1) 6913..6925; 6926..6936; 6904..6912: -2.71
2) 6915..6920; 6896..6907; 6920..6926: -2.50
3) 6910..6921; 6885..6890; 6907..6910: -2.61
